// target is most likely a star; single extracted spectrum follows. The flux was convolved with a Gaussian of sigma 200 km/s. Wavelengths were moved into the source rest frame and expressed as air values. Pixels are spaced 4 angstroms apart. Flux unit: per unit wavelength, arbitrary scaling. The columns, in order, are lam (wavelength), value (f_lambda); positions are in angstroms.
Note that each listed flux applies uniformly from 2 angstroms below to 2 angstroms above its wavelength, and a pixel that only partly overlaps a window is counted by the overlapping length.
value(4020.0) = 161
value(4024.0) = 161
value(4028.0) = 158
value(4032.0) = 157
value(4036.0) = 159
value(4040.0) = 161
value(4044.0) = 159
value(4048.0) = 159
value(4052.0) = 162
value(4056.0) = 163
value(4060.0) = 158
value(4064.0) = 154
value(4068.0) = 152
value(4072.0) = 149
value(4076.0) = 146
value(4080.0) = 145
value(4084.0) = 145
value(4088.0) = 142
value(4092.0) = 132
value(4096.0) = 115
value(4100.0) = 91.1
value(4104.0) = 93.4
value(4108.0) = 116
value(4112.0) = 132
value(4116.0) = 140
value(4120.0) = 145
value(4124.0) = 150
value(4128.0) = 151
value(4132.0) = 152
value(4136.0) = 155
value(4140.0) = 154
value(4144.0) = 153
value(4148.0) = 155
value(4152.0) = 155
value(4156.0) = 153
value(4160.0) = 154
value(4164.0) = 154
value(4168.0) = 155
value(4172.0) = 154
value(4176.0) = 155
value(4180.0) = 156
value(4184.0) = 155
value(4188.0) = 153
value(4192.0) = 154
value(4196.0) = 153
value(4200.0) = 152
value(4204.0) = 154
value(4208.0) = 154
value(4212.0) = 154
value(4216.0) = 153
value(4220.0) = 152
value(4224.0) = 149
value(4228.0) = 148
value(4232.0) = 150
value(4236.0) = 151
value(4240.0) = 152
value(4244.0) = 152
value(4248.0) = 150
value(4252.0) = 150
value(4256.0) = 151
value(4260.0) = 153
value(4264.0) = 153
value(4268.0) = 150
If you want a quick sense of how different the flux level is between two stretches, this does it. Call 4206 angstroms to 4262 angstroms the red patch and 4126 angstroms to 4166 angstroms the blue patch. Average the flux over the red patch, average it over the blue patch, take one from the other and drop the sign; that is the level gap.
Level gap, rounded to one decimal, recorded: 2.2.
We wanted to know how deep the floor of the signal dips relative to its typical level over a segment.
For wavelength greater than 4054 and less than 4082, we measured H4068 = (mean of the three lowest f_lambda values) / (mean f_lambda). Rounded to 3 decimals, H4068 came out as 0.962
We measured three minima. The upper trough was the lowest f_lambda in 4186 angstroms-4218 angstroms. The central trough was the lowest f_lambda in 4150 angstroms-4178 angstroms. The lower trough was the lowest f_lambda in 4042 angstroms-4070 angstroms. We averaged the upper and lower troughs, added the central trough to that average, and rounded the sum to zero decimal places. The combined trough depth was 305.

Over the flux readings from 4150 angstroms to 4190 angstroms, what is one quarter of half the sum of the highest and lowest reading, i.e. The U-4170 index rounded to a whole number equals 39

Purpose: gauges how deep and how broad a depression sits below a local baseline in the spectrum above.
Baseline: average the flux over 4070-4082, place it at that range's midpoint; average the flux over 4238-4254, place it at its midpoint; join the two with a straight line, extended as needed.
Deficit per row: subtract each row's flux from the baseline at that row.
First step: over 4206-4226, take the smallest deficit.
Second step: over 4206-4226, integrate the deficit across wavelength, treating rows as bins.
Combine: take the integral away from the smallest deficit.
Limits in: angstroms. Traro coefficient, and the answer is 39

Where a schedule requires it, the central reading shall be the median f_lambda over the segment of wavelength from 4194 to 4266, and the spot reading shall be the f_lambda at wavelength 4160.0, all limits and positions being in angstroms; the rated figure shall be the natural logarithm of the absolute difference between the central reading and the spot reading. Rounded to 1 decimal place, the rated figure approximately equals 0.7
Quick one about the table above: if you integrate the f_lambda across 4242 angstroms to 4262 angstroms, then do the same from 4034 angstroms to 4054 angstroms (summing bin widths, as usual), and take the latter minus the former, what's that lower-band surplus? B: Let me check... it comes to 176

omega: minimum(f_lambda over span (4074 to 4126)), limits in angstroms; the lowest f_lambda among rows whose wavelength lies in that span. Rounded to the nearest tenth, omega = 91.1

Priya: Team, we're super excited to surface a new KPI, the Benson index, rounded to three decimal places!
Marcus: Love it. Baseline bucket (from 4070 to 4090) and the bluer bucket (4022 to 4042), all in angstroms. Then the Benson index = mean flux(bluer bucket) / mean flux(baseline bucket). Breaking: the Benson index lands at 1.095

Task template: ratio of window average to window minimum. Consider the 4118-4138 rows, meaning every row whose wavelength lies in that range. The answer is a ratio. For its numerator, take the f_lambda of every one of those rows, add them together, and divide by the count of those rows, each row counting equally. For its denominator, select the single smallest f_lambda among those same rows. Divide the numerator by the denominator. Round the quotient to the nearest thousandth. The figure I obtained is 1.039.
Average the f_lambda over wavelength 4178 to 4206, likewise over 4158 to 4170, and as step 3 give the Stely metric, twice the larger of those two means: 309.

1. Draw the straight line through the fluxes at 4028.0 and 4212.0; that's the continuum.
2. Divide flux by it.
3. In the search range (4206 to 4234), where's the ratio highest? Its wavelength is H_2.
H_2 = 4212.0 angstroms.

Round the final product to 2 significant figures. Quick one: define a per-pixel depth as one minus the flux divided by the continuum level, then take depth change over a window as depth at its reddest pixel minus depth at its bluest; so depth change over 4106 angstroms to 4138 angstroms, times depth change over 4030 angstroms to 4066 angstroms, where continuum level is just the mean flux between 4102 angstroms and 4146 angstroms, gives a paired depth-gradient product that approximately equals -0.0060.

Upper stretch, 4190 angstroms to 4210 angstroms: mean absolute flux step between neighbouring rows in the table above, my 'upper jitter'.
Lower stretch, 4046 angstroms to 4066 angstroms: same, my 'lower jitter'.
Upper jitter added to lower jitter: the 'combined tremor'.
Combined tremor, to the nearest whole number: 4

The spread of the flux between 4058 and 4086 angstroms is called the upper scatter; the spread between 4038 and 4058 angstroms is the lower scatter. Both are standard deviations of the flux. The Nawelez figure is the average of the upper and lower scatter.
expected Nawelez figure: 3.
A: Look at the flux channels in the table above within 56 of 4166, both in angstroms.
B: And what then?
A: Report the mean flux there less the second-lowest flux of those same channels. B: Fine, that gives 12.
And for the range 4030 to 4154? 52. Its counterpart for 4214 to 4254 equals 2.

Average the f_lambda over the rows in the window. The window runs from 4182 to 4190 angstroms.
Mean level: 154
